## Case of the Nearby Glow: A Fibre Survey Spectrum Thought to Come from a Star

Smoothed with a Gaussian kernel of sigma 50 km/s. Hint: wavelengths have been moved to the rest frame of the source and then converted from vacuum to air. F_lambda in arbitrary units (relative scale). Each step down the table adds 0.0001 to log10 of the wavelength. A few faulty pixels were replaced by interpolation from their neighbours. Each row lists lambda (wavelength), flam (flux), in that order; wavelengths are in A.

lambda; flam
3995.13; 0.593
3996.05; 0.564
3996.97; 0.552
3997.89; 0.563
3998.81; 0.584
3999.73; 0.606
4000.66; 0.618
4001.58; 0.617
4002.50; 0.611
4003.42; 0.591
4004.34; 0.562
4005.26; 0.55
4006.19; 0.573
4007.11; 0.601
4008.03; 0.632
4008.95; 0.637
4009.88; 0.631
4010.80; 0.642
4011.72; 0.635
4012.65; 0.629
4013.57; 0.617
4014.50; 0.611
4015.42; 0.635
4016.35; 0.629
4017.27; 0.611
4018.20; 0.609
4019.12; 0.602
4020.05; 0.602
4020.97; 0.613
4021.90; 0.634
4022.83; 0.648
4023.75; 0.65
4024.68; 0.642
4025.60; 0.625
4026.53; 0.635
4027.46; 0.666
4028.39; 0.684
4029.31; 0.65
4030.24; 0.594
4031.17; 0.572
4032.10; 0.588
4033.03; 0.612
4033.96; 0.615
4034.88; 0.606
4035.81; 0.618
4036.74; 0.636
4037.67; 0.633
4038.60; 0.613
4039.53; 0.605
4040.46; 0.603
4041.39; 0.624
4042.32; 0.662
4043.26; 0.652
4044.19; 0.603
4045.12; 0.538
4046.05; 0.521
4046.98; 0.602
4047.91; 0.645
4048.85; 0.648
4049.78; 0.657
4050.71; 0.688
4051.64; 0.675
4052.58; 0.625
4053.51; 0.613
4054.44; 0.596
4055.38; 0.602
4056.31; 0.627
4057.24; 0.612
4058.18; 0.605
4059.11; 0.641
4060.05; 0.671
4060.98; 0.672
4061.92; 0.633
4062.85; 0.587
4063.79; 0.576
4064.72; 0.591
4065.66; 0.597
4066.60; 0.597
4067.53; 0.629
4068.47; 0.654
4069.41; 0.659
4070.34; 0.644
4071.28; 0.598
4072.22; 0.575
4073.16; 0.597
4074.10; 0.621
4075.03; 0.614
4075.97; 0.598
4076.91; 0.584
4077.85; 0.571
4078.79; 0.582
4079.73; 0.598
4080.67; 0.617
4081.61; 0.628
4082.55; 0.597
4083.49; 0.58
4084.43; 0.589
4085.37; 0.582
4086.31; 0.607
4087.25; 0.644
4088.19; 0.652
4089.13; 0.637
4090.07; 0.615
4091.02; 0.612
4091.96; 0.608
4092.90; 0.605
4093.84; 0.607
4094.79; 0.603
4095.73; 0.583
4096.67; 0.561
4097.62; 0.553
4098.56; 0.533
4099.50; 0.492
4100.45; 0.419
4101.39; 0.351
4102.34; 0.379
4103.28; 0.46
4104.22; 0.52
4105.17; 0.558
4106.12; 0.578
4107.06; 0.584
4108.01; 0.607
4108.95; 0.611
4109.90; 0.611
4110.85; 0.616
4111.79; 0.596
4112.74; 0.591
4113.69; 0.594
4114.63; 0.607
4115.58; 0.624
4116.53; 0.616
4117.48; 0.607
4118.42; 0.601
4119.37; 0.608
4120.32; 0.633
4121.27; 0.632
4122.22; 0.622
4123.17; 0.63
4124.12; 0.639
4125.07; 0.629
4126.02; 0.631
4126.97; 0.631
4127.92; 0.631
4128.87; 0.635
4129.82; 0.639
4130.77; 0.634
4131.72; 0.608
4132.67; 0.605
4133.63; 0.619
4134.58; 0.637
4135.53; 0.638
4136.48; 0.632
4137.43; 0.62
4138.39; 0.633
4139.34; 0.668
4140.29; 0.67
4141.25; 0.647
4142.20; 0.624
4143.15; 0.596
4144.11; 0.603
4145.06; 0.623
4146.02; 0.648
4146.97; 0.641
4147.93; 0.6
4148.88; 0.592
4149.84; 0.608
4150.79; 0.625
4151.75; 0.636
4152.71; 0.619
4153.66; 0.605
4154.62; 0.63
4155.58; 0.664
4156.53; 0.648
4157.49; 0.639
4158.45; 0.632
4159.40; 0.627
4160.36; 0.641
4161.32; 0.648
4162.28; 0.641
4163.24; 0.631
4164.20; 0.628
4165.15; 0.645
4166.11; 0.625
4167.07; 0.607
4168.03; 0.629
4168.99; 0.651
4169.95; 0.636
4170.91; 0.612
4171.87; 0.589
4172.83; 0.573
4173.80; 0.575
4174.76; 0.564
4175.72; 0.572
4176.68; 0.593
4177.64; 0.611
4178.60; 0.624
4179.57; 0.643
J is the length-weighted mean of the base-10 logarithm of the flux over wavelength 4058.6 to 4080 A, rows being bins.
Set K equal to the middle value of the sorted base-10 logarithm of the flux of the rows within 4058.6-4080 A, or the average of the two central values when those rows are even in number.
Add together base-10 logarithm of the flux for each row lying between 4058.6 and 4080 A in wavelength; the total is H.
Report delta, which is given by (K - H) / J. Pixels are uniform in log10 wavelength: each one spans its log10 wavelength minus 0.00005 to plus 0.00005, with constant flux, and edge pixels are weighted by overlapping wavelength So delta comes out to -22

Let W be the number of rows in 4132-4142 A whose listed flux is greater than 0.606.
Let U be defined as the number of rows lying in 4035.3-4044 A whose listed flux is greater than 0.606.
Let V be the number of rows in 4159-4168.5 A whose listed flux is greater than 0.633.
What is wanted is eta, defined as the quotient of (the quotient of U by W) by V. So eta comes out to 0.19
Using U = 7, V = 4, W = 9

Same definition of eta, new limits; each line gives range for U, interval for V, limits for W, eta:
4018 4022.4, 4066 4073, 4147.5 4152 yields 0.33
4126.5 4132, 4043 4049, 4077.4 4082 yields 1.00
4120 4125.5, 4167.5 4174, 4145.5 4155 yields 0.43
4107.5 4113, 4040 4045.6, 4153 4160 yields 0.33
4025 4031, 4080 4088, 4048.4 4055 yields 0.83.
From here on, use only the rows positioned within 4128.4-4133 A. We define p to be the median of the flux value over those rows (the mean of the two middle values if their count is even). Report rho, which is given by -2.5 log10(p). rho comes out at 0.495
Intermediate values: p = 0.634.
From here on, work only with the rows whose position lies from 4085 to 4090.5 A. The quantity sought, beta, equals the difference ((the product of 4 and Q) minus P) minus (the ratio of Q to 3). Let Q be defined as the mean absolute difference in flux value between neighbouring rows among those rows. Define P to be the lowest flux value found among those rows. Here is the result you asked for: -0.504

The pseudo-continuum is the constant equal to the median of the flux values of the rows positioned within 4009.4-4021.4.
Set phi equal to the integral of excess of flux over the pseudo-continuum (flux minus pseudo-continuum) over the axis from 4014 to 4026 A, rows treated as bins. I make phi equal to 0.08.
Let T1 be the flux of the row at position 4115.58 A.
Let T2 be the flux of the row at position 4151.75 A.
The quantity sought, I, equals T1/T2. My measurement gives 0.98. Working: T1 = 0.624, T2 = 0.636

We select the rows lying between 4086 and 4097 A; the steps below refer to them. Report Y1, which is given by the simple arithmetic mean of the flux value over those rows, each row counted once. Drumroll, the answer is 0.611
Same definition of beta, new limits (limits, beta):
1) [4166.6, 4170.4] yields -0.535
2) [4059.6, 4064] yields -0.487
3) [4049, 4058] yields -0.519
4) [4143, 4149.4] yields -0.526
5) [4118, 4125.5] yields -0.564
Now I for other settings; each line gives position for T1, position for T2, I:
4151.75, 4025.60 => 1.02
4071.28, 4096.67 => 1.07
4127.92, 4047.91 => 0.98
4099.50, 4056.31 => 0.78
